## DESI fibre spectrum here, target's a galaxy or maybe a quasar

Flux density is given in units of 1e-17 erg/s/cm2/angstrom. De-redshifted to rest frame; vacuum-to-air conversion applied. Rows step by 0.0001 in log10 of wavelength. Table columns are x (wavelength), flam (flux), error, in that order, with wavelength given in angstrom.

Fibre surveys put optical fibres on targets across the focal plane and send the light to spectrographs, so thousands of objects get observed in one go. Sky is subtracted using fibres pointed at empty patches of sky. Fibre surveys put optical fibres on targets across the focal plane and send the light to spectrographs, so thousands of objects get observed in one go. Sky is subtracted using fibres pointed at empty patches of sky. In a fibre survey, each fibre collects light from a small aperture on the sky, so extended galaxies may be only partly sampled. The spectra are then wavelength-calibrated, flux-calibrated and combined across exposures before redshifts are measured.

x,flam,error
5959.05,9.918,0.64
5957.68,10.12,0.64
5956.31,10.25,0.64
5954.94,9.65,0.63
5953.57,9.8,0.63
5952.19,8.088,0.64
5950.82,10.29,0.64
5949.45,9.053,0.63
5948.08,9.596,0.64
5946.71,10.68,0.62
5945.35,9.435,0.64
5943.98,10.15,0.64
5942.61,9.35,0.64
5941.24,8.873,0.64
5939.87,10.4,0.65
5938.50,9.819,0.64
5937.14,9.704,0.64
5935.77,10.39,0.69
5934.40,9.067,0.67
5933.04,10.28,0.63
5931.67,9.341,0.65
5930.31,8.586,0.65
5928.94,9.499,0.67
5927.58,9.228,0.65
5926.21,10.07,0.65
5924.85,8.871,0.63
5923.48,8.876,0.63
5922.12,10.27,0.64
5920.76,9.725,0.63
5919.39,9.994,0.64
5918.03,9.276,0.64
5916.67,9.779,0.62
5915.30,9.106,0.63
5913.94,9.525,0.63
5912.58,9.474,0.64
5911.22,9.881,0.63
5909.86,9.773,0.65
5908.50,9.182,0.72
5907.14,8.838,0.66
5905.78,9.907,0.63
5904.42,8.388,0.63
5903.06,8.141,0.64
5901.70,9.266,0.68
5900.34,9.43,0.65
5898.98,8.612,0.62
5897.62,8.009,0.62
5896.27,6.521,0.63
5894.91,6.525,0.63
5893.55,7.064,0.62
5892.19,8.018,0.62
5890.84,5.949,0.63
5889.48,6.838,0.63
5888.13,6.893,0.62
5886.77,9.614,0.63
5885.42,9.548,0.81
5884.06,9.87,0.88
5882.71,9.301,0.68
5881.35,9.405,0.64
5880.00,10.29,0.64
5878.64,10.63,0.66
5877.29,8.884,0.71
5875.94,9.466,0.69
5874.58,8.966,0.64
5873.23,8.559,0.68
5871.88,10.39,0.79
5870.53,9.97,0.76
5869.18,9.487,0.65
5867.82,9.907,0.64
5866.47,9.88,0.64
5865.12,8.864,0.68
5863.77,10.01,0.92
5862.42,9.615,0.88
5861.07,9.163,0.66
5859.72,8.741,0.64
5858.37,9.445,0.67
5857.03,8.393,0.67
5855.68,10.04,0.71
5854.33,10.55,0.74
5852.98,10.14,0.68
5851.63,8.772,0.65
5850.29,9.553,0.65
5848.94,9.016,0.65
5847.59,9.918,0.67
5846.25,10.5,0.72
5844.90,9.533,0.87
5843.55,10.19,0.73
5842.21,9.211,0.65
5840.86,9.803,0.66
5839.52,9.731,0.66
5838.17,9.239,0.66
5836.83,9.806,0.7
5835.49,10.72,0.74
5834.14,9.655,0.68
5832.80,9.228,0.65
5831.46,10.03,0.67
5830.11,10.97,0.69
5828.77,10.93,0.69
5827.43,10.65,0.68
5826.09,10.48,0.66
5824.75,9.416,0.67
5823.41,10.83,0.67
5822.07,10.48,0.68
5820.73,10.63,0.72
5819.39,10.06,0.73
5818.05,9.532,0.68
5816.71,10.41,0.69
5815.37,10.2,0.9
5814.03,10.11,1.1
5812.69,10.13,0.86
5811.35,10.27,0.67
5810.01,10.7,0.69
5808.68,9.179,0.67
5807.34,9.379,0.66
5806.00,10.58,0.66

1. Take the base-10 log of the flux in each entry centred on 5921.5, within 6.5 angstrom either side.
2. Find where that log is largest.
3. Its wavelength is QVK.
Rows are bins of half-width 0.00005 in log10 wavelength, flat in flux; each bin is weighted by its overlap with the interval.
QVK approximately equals 5922.12 angstrom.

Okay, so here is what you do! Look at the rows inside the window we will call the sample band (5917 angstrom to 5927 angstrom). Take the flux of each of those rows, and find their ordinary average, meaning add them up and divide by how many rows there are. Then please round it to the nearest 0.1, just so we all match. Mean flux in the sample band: 9.6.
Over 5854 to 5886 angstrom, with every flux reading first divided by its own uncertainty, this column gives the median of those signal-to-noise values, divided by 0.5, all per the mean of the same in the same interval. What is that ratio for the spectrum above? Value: 2.02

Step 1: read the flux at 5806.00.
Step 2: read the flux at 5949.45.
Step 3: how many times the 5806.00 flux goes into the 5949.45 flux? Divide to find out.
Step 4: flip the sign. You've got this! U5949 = -0.86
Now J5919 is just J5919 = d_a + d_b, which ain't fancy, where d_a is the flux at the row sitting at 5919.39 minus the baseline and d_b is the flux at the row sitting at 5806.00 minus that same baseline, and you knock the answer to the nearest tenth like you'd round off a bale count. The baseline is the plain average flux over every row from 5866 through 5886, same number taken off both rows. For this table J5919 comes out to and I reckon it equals 1.3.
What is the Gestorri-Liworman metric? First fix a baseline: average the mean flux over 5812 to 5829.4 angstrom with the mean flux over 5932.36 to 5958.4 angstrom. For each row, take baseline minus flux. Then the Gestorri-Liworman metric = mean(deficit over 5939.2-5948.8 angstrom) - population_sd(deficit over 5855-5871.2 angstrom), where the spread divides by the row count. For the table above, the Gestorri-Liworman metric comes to -0.3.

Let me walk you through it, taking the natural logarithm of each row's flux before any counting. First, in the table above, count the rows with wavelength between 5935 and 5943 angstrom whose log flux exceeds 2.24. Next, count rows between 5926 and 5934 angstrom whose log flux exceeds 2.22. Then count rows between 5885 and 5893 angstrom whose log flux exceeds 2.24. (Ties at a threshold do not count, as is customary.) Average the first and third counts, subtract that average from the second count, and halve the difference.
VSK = 1.0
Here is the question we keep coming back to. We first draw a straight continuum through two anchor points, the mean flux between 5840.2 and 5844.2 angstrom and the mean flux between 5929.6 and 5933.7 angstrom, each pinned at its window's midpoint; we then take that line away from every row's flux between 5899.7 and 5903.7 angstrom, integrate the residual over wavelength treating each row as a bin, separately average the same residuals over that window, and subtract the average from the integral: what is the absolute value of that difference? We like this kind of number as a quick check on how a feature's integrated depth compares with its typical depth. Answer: 1.7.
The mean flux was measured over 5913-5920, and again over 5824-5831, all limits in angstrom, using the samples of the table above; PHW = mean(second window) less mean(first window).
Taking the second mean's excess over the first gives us 0.95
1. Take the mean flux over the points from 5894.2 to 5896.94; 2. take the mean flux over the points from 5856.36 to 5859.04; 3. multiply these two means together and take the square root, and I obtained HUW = 7.6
